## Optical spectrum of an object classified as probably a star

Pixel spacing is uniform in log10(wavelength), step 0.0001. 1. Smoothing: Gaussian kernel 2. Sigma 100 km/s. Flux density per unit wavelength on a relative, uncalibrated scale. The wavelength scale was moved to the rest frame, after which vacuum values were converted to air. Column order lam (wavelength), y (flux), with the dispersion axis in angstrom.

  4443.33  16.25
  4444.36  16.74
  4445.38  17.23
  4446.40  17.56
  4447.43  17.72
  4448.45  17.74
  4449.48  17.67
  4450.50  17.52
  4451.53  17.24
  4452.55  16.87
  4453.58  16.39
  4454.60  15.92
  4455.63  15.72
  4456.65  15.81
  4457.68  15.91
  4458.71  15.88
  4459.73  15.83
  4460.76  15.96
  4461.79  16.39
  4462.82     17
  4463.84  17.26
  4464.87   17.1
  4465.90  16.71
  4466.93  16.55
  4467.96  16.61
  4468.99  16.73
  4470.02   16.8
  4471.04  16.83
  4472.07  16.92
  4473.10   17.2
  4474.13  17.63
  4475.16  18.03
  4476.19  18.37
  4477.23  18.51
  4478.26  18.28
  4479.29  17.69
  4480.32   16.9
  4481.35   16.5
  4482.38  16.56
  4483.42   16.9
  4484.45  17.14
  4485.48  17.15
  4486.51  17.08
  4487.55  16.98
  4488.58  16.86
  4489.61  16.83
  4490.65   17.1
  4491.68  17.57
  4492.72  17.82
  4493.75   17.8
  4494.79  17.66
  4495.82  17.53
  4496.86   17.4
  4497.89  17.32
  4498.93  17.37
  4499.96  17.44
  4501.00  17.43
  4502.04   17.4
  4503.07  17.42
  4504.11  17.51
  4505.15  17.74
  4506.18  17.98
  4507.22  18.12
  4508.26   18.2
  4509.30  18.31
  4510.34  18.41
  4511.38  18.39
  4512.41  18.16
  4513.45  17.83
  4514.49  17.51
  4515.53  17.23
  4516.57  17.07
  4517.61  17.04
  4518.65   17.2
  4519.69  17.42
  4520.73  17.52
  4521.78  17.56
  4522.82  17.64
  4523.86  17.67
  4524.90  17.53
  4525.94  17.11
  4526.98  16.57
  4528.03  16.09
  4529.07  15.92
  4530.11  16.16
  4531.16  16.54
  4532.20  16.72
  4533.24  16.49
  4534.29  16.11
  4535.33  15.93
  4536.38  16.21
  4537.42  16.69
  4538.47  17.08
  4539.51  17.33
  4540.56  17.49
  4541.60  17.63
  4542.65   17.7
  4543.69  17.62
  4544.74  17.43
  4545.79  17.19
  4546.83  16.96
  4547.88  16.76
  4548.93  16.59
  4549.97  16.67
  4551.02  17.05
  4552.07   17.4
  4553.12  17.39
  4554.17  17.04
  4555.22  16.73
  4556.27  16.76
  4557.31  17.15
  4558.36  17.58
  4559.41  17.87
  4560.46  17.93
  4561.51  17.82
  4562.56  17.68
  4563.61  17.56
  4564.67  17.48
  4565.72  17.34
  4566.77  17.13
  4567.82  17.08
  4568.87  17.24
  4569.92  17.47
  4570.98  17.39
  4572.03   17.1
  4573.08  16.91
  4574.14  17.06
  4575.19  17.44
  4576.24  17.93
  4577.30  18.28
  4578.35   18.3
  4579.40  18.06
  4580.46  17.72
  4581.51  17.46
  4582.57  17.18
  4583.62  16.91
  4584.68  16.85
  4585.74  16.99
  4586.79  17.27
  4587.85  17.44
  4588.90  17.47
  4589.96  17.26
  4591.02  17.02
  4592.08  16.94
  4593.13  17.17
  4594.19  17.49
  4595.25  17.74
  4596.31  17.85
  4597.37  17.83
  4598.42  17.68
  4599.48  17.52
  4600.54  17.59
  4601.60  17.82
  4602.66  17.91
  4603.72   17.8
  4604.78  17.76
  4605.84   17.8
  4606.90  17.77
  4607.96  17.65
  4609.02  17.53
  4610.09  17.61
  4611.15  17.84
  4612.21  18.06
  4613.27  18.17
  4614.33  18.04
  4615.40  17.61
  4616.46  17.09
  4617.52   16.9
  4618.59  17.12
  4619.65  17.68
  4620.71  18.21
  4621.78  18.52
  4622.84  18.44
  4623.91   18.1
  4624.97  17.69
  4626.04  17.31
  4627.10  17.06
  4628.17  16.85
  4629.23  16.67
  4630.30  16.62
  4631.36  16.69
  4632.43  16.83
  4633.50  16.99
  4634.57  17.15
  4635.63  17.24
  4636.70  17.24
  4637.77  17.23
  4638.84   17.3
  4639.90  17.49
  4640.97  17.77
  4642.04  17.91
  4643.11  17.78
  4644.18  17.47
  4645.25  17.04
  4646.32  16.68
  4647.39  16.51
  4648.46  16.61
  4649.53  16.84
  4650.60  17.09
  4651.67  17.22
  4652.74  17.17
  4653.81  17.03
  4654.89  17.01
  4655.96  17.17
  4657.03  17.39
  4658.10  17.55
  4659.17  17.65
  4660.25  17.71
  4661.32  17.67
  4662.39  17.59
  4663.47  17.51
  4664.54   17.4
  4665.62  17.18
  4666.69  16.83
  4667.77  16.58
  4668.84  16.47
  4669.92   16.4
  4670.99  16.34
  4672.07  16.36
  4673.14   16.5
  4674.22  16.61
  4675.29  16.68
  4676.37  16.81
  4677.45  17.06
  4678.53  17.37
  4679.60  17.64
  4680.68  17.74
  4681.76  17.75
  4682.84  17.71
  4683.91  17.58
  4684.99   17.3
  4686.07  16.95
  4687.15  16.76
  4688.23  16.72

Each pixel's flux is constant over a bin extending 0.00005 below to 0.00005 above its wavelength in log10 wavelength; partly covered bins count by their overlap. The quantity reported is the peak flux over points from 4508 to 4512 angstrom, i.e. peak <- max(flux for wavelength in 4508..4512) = 18.41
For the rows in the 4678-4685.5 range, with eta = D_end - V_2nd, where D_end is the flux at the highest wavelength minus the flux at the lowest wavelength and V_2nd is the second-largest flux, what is -17.8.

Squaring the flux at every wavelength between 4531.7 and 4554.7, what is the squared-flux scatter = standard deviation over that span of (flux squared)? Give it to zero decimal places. 17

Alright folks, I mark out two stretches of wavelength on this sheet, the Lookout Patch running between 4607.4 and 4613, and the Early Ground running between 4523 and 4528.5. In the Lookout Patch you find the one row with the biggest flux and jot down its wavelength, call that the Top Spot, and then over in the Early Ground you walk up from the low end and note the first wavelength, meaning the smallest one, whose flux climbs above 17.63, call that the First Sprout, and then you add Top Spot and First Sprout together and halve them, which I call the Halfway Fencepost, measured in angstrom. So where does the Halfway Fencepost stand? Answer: 4568.0 angstrom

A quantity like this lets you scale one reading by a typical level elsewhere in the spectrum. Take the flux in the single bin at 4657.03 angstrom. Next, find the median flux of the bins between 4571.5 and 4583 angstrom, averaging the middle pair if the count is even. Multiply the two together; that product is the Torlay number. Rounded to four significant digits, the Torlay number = 303.6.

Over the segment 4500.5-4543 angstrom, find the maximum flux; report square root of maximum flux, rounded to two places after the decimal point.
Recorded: 4.29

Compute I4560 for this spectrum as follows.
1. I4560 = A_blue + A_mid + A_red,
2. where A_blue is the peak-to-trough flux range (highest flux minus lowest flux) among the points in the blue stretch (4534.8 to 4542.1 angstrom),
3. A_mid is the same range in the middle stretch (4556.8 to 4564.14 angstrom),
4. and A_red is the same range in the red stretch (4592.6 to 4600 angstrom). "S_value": 3.2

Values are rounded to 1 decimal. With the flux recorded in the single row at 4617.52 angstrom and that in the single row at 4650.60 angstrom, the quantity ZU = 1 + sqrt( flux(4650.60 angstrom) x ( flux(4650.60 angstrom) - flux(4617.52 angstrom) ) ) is 2.8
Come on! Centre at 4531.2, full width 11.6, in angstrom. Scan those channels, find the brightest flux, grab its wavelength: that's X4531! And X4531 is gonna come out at 4525.94 angstrom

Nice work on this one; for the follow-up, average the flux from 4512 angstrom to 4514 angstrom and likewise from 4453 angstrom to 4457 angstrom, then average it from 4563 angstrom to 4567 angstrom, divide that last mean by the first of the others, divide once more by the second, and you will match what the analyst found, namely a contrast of 0.0605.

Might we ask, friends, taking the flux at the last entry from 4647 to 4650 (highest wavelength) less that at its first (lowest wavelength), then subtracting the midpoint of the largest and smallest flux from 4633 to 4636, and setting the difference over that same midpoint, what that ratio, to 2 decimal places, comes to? -0.98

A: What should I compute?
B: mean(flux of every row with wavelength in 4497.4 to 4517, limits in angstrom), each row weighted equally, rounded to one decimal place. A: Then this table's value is 17.7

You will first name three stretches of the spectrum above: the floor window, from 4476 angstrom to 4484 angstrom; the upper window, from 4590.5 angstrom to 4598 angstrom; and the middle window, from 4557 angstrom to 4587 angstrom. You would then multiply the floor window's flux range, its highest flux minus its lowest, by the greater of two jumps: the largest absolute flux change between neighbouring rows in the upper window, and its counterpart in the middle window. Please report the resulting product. 0.98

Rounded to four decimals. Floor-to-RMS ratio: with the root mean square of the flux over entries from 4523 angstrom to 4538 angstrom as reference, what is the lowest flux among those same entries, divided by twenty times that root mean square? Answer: 0.0481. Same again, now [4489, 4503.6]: 0.0483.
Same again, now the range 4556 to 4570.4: 0.0481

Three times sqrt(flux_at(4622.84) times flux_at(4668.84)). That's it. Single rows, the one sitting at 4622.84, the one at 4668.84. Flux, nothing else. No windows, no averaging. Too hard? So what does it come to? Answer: 52.3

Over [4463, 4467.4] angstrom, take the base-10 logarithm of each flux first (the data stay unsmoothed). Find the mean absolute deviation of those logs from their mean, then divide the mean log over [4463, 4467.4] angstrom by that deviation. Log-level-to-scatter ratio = 174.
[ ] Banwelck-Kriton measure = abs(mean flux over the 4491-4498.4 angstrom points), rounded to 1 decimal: 17.6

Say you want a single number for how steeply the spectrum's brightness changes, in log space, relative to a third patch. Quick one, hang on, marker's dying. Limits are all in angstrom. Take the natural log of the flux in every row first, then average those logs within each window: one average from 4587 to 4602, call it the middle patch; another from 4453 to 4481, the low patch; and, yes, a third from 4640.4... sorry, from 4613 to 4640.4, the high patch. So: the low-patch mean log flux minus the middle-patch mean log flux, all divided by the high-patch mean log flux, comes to -0.013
